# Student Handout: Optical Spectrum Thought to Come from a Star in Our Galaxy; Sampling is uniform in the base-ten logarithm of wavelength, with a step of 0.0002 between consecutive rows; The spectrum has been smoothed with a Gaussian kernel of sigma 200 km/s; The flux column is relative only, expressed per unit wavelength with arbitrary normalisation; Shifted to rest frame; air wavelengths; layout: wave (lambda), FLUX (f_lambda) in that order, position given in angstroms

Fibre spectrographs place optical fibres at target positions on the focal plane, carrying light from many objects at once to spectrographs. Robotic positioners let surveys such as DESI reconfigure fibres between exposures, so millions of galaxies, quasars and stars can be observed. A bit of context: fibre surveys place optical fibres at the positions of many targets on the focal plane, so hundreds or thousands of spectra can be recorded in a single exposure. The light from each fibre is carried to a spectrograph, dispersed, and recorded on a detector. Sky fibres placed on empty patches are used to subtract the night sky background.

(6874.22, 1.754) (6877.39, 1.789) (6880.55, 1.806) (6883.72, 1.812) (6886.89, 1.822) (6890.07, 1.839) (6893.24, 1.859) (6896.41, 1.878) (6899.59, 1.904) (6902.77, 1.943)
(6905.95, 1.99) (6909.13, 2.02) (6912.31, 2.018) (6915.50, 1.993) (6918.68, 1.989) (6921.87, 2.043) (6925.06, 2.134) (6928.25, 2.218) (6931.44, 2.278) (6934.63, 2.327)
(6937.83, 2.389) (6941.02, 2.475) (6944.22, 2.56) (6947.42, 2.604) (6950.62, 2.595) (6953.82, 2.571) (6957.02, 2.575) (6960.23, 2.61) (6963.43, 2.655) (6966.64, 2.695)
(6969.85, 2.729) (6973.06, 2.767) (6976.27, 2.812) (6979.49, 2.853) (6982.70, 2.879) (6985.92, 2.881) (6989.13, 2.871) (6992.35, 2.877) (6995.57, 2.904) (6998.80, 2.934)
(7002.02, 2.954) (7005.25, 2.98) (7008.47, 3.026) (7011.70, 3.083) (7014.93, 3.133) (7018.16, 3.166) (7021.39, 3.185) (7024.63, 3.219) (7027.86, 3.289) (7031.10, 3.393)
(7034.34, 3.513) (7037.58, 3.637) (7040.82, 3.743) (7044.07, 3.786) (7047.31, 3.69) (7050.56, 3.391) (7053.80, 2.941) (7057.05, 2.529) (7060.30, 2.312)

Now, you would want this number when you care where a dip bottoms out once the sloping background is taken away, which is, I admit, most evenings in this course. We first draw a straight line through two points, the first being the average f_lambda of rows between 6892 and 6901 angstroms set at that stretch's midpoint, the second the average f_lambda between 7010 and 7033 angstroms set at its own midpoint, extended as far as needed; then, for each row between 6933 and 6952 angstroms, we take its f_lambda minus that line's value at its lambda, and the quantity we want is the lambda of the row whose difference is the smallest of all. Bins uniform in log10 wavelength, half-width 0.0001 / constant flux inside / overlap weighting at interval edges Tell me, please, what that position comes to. 6934.63 angstroms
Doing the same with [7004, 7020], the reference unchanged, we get 7005.25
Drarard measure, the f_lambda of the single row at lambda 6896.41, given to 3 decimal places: 1.878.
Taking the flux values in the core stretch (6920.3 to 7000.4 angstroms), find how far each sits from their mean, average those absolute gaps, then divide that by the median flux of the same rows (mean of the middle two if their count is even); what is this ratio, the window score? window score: 0.078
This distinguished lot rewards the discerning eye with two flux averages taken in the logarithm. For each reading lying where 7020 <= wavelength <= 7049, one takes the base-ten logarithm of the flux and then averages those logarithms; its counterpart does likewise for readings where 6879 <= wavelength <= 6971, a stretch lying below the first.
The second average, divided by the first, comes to 0.63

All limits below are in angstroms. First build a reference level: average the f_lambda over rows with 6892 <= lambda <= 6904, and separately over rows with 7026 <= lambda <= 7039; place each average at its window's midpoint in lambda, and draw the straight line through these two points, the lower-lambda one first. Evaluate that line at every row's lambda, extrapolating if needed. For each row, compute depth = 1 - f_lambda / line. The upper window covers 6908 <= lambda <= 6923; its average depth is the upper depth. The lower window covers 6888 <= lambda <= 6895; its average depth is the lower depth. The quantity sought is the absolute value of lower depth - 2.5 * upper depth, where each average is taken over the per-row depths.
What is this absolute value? 0.12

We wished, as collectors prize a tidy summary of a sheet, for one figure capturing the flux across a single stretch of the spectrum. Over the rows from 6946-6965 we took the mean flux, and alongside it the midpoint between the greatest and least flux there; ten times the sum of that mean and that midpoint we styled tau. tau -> 52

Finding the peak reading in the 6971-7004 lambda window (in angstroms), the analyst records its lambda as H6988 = 7002.02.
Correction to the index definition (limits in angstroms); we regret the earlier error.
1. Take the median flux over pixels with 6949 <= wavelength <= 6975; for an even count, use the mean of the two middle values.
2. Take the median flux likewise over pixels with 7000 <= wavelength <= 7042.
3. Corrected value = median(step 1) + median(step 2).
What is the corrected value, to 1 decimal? 5.8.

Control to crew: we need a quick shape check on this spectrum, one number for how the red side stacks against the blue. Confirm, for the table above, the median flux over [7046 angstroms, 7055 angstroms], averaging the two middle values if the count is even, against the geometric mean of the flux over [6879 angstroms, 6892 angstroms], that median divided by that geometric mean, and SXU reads 1.86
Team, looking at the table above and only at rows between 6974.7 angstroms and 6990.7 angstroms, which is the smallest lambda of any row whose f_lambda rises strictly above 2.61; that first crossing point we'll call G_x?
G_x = 6976.27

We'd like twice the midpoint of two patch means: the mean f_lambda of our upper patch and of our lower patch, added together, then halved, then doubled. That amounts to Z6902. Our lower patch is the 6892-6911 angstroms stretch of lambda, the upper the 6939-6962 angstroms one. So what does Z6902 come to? 4.5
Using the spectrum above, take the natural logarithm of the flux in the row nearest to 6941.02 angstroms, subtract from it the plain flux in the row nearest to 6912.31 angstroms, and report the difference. -1.1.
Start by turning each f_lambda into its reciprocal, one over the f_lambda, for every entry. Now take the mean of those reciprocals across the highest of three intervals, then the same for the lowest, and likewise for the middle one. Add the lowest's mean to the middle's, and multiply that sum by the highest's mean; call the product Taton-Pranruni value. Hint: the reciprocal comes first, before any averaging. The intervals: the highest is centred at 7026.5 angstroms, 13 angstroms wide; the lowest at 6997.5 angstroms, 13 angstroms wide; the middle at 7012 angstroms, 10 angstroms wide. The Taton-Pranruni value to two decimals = 0.20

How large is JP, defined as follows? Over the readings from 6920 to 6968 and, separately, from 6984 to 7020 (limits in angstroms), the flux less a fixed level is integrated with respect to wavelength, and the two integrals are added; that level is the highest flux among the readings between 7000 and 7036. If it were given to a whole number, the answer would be -70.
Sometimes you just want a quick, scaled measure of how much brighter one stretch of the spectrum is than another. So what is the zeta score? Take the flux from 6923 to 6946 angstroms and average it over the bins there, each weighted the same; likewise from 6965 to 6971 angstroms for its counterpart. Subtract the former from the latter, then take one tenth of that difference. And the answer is 0.04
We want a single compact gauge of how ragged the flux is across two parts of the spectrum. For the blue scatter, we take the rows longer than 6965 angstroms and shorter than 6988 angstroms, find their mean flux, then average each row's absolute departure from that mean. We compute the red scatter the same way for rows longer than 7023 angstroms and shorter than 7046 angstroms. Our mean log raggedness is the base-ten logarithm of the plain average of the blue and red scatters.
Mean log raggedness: -0.9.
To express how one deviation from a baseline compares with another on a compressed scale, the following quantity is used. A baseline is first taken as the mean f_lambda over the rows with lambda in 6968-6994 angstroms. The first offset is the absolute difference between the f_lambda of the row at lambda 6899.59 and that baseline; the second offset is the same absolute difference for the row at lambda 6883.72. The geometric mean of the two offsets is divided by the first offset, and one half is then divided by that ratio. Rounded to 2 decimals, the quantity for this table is 0.48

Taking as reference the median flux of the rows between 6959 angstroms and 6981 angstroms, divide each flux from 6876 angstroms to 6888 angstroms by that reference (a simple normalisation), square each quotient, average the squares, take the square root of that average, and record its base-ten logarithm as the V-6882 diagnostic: -0.18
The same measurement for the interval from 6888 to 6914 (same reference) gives -0.15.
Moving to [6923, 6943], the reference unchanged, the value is -0.07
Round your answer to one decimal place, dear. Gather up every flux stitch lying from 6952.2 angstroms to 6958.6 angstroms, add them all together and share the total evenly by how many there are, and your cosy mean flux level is 2.6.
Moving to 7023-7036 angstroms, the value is 3.4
